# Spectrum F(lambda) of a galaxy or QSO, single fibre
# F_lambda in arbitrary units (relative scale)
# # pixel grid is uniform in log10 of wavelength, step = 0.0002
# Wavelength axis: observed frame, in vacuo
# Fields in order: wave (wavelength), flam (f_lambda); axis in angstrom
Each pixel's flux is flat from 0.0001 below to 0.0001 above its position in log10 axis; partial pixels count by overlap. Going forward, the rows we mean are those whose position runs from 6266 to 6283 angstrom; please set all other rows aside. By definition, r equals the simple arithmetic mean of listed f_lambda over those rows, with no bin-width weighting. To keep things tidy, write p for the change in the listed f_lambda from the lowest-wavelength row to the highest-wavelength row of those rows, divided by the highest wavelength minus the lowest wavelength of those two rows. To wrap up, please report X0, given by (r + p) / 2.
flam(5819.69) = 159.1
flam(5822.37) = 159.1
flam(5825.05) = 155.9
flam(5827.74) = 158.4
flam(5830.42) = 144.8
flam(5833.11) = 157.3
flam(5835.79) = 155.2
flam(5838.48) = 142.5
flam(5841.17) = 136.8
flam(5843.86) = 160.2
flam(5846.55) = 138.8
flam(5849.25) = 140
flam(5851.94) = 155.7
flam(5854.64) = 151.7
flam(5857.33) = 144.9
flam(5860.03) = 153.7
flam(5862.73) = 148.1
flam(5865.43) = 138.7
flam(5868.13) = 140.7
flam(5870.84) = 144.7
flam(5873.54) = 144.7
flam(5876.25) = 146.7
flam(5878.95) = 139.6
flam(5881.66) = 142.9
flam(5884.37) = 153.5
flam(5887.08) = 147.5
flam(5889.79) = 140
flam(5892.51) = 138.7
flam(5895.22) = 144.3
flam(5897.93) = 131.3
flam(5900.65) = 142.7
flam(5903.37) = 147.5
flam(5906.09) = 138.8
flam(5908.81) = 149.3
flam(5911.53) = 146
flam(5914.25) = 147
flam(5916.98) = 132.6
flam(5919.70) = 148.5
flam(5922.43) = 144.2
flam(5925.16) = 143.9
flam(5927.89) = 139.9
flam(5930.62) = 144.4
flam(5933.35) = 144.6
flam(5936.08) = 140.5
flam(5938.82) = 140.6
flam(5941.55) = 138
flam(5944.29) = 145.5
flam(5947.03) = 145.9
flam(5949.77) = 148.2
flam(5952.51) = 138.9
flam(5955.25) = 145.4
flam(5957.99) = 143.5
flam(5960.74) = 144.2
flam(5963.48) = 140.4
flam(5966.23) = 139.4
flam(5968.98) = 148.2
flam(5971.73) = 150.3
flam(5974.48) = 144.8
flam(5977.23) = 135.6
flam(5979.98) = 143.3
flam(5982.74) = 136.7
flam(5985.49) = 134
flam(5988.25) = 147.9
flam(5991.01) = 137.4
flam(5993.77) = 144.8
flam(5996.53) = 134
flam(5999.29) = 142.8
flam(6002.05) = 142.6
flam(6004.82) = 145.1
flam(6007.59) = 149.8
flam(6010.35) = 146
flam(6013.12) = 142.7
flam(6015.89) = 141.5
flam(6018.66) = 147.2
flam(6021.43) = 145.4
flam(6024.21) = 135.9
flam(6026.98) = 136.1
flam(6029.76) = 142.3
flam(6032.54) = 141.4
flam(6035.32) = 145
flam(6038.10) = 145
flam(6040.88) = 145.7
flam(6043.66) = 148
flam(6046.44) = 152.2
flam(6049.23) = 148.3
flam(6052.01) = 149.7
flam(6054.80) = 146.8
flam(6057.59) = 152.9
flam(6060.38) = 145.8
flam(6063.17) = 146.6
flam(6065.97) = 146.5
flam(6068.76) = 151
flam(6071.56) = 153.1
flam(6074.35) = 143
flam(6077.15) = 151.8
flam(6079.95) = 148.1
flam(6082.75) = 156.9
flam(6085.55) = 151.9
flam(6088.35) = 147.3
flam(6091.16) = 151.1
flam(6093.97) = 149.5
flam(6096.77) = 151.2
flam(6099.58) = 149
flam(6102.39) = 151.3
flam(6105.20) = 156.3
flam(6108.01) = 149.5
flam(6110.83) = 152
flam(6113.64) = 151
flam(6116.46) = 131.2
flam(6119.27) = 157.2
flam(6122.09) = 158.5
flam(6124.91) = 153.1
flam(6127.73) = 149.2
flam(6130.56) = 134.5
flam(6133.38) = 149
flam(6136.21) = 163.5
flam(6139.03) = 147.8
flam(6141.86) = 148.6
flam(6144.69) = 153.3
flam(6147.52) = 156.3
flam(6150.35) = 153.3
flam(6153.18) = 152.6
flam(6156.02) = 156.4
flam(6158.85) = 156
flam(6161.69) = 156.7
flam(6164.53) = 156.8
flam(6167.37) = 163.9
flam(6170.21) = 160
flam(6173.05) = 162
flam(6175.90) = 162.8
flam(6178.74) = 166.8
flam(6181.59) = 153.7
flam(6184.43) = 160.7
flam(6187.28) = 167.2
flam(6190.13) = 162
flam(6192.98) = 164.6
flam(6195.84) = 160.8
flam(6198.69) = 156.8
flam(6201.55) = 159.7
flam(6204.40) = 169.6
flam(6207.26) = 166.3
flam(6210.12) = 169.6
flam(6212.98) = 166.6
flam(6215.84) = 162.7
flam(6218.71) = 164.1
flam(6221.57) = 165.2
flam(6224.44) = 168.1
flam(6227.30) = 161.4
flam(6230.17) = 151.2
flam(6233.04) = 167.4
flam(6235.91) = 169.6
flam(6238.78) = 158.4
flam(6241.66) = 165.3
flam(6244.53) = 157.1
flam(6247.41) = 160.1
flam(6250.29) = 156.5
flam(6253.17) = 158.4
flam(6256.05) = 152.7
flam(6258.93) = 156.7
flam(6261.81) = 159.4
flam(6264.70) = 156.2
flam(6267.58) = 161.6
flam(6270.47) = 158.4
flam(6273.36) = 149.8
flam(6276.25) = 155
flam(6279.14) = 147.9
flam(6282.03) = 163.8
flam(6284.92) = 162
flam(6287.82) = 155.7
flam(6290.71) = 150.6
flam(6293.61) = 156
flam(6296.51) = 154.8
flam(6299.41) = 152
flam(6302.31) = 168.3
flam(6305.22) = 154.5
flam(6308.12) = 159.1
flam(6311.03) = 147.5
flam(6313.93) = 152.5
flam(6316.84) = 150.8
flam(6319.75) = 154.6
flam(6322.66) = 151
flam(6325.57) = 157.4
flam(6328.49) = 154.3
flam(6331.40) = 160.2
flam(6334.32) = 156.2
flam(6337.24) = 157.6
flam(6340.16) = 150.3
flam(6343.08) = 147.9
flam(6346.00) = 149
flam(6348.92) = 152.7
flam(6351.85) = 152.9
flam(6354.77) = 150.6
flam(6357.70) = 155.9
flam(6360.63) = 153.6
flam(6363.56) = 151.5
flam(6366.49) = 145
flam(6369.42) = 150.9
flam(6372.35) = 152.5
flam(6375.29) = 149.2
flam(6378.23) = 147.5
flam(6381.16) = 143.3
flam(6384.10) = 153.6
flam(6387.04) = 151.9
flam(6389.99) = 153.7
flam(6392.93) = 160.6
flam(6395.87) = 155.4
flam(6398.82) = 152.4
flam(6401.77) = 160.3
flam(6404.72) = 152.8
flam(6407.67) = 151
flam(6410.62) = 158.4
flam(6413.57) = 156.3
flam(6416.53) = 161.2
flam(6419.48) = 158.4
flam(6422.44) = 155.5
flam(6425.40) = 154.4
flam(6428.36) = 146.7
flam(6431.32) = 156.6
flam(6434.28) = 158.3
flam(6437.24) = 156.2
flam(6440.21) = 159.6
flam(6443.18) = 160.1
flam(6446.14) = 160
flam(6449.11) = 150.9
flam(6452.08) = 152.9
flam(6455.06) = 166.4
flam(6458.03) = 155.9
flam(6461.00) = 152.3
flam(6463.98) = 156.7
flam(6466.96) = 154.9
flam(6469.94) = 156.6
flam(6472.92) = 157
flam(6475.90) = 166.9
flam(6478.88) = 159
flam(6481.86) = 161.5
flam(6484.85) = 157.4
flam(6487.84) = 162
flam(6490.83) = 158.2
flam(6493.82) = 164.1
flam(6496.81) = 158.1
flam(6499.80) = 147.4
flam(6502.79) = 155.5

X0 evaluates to 78.1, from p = 0.15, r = 156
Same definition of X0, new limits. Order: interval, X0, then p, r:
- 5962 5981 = 71.7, 0.18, 143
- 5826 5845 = 75.4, 0.11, 151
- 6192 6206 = 81.4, 0.44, 162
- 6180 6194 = 81.3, 0.96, 162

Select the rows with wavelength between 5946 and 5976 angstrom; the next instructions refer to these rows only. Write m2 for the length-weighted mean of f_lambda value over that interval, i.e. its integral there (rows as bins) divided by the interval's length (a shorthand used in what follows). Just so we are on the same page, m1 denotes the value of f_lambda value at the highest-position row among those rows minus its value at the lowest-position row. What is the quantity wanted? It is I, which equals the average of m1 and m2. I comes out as 71.7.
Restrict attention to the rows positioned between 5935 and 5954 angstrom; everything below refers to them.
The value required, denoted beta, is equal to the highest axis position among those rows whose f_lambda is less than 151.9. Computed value 5952.51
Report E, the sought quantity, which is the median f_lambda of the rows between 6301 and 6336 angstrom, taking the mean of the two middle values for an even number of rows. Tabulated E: 155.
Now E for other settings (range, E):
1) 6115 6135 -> 149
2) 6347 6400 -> 152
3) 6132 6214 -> 160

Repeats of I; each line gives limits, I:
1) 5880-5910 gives 74.8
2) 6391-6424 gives 75.7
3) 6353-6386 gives 76.7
